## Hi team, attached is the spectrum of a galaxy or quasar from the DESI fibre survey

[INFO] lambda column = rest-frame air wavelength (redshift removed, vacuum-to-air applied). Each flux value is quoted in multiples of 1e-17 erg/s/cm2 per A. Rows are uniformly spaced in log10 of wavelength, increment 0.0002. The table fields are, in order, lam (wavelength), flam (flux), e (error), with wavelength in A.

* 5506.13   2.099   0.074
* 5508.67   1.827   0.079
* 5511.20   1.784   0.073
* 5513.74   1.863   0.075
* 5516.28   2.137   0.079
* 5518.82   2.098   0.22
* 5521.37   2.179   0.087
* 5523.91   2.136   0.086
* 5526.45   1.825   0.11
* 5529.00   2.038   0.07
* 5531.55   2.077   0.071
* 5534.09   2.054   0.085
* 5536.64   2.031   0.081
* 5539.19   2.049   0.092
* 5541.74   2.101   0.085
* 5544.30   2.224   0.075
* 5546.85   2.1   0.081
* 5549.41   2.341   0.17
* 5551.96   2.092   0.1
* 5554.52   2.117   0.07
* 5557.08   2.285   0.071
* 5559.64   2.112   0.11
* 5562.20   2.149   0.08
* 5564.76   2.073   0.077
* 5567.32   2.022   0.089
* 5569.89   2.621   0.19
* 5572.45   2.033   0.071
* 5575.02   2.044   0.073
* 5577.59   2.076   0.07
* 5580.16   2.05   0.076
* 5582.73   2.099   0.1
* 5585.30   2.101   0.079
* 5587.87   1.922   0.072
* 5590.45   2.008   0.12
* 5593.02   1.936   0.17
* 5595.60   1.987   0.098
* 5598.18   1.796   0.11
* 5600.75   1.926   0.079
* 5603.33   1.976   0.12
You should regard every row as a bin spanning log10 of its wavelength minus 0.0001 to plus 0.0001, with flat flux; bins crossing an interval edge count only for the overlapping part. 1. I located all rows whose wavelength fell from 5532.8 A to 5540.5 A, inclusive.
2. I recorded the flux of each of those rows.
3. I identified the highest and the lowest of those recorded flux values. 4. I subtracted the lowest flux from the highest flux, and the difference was 0.02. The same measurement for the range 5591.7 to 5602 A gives 0.19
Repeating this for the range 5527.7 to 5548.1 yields 0.19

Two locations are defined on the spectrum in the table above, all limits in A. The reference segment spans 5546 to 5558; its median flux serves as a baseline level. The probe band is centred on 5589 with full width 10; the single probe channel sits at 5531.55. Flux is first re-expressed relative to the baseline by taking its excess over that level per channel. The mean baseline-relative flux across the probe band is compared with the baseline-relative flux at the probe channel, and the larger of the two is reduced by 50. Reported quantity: -50.0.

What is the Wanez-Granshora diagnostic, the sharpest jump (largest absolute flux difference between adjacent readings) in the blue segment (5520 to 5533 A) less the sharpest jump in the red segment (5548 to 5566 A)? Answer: 0.1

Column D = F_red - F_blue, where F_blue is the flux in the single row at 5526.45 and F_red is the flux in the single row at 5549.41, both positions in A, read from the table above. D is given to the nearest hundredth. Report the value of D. 0.52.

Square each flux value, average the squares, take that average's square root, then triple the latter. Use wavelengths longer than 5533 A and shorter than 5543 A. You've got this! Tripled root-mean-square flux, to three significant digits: 6.18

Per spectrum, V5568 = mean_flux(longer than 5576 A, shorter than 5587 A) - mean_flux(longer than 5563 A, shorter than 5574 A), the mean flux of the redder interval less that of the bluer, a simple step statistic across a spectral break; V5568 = -0.11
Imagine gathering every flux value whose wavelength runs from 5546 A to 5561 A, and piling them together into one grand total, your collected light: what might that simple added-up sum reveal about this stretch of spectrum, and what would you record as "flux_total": 13.0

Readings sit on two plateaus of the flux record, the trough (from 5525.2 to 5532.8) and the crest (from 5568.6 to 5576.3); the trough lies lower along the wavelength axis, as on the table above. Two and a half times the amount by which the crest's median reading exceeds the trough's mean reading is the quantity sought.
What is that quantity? 0.16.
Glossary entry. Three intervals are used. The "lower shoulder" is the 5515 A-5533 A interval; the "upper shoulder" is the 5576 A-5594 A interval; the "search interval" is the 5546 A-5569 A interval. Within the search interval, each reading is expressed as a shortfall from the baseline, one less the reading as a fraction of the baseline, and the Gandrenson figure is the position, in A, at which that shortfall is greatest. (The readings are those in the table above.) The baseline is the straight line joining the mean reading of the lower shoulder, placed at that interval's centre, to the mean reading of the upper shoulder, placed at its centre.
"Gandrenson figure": 5567.32 A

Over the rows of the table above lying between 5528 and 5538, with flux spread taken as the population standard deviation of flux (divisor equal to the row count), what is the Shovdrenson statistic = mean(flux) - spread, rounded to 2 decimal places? 2.03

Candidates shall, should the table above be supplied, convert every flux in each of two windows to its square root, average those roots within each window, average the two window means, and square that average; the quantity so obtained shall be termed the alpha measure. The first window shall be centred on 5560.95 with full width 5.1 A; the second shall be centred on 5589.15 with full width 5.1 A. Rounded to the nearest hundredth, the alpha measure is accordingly 2.05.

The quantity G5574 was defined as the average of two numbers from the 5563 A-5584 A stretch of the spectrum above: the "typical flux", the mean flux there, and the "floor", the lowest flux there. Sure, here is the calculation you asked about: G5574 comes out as 2.07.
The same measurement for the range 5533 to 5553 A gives 2.08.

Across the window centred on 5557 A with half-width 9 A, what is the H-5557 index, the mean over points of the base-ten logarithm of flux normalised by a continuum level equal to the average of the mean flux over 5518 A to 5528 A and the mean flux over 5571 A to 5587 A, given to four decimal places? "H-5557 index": 0.0209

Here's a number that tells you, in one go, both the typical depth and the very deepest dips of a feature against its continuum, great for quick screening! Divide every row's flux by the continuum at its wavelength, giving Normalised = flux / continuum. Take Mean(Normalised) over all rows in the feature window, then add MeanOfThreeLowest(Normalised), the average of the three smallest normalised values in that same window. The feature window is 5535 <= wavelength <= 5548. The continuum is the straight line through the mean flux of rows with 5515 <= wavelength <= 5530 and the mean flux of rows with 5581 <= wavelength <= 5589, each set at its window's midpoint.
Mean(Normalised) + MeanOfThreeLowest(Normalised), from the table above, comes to 2.02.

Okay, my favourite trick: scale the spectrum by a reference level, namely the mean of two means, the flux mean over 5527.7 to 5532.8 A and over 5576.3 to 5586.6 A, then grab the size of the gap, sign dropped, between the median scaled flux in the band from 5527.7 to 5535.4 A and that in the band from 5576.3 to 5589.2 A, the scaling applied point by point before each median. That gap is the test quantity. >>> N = 0.011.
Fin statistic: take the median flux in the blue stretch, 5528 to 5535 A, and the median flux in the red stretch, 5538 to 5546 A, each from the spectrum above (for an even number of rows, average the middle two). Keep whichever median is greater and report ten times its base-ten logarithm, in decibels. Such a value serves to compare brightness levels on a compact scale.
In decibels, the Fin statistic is 3.22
